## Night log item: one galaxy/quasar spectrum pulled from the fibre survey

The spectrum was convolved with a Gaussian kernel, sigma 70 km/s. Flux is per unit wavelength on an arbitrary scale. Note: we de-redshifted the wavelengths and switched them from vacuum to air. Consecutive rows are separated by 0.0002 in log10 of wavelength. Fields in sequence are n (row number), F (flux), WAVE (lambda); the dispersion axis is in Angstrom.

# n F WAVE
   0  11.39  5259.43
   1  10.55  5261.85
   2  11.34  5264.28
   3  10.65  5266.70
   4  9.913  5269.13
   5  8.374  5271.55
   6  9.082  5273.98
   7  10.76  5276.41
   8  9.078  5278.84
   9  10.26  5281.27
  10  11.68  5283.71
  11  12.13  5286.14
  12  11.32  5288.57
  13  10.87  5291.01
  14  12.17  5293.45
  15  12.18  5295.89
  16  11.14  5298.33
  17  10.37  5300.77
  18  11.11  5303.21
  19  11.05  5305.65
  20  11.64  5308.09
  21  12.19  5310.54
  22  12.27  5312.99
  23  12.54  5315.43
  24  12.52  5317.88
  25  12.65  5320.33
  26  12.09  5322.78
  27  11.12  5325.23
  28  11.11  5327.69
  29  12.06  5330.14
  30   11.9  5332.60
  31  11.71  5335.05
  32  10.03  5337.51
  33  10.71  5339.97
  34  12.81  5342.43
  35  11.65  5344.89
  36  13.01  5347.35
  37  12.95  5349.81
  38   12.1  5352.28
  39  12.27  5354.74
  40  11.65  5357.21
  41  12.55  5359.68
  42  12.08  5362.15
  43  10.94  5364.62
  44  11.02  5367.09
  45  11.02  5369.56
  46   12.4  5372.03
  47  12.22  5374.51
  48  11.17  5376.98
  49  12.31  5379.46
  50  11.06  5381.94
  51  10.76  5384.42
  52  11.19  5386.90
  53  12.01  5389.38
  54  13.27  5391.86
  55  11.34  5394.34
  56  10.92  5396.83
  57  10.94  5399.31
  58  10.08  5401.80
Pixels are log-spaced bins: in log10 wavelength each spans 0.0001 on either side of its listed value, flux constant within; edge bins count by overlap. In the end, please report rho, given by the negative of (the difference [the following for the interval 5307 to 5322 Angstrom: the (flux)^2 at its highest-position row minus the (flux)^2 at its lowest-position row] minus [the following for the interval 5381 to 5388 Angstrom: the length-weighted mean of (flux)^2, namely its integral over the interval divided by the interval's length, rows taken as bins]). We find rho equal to 96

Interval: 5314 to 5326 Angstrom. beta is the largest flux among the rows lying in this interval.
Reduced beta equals 12.65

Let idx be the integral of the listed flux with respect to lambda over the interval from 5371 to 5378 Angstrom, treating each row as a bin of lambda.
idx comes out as 84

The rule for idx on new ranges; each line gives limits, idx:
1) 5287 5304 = 193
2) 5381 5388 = 77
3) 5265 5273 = 78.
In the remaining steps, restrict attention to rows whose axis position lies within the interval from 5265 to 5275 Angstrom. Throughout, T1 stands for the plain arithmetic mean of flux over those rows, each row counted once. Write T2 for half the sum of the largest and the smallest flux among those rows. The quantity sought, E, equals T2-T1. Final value 0.01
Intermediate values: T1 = 9.5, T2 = 9.5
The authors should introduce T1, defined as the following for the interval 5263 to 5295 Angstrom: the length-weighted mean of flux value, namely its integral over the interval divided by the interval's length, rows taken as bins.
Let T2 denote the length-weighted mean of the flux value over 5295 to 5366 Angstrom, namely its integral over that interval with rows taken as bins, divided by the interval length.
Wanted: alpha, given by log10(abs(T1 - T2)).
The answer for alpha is 0.1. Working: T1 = 10.6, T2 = 11.8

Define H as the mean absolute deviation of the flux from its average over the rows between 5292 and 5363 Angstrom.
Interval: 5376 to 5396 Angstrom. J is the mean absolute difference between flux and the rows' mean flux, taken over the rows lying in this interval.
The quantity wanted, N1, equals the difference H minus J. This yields -0.05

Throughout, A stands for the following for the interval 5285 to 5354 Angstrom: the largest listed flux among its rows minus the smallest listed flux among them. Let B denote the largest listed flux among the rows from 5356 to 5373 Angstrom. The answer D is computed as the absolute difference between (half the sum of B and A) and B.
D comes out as 4.8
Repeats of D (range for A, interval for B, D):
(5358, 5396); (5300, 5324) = 5.1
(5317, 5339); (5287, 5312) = 4.8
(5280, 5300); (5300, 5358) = 5.5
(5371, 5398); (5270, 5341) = 5.1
